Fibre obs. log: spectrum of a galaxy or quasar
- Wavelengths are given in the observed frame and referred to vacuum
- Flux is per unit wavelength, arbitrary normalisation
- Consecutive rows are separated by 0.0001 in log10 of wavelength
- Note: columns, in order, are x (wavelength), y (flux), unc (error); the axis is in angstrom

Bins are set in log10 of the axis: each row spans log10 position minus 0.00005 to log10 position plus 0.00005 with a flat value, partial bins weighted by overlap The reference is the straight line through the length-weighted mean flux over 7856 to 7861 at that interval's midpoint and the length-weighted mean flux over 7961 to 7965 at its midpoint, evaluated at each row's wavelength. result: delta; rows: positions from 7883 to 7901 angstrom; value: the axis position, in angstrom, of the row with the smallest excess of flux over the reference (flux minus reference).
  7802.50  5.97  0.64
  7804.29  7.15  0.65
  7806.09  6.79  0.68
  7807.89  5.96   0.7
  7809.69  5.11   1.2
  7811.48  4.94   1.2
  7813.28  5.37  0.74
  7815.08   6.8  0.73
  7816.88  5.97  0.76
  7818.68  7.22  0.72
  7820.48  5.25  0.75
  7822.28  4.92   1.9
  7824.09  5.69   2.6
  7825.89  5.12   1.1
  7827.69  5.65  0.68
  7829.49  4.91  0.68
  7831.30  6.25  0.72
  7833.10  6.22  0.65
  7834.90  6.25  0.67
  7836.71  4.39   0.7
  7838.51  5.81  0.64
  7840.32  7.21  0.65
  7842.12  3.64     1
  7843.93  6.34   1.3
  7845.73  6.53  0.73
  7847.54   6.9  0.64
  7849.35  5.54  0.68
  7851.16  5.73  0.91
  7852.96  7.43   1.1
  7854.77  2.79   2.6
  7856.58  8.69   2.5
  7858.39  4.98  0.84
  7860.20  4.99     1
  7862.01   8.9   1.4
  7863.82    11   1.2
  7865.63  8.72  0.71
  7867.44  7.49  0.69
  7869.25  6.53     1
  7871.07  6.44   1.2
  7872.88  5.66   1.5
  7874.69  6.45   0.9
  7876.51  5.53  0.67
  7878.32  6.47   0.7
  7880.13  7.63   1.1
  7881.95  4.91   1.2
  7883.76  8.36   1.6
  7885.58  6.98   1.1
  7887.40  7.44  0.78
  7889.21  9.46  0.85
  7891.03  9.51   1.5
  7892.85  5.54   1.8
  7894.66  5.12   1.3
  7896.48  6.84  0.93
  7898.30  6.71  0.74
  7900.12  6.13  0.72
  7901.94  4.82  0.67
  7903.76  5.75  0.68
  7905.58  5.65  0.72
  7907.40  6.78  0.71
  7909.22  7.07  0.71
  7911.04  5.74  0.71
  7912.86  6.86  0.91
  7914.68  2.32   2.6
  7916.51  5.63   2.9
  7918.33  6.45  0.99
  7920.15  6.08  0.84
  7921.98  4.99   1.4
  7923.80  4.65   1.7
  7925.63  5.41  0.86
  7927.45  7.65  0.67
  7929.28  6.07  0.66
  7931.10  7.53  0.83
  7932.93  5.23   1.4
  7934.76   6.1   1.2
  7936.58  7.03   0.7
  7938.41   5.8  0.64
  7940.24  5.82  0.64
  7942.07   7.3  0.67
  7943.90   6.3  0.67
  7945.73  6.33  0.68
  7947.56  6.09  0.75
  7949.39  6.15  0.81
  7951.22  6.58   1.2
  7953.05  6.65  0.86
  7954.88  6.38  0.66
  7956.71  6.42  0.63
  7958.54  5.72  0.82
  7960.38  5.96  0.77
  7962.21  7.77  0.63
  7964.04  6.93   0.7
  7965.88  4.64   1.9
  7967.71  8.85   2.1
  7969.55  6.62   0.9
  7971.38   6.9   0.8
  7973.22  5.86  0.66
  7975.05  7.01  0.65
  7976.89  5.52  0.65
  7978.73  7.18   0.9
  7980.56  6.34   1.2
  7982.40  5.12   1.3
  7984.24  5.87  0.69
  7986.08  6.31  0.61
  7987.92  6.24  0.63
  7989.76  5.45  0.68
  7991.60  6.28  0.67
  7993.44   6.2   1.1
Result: 7894.66 angstrom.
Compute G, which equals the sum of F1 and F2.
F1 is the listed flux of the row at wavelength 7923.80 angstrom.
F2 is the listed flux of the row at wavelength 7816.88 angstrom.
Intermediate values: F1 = 4.65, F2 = 5.97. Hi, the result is 10.6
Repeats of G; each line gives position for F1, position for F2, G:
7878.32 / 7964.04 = 13.4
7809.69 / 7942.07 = 12.4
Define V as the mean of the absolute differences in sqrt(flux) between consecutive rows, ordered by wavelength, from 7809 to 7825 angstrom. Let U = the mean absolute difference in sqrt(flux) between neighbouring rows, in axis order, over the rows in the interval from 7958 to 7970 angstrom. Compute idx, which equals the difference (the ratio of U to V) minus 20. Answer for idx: -18.0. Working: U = 0.38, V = 0.18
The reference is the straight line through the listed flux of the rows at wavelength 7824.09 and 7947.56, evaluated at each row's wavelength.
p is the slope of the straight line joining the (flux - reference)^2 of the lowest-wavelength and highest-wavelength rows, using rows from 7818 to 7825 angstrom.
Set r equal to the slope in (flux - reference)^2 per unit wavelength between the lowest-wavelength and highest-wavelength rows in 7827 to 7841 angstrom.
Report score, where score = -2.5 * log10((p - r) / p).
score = -0.4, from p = -0.44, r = 0.17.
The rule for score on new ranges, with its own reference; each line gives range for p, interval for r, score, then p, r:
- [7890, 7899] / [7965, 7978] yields 0.1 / -1.70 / -0.17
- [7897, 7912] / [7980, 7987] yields 0.1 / -0.04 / 0.00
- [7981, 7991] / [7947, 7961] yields 0.0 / -0.08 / 0.00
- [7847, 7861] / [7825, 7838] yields -1.4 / -0.05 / 0.14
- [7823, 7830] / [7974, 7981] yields -0.8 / 0.12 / -0.12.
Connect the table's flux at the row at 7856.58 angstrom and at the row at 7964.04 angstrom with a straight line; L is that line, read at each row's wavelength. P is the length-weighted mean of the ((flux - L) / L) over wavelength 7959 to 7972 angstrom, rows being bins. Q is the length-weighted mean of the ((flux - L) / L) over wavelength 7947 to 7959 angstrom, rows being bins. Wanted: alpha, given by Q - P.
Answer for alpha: -0.09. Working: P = -0.02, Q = -0.112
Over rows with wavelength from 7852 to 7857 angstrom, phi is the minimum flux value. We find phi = 2.79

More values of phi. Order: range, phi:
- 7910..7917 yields 2.32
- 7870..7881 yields 5.53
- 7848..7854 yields 5.54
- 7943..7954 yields 6.09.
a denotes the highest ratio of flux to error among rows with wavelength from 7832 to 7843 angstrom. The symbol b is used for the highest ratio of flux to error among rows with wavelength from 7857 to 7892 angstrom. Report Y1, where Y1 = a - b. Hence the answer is -1.2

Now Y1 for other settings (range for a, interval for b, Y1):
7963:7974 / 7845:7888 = -2.4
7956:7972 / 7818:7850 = 1.2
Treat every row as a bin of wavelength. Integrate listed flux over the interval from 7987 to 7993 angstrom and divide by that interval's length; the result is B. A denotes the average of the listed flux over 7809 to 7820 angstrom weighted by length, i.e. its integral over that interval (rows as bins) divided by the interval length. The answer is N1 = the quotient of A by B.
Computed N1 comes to 0.98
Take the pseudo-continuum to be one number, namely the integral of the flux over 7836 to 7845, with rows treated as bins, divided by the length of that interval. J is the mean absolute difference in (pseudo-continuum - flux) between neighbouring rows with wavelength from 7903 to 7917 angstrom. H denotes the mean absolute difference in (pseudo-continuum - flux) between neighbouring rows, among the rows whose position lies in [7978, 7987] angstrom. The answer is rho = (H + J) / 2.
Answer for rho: 1.25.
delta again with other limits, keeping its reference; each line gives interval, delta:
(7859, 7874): 7860.20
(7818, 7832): 7829.49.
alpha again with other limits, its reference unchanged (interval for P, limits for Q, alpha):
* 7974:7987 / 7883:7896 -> -0.01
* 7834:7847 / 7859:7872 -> 0.25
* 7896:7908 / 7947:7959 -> 0.13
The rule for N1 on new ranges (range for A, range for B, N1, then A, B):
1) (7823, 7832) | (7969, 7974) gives 0.85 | 5.5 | 6.47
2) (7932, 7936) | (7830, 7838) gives 1.01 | 5.8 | 5.74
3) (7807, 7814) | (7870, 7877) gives 0.88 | 5.3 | 6.05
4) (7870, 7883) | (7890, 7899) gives 0.91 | 6.2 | 6.78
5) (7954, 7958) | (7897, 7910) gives 1.03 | 6.3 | 6.14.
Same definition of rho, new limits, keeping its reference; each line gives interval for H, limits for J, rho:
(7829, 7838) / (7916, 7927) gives 0.75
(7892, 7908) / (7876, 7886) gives 1.36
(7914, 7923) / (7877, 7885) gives 1.92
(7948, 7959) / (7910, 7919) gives 1.37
